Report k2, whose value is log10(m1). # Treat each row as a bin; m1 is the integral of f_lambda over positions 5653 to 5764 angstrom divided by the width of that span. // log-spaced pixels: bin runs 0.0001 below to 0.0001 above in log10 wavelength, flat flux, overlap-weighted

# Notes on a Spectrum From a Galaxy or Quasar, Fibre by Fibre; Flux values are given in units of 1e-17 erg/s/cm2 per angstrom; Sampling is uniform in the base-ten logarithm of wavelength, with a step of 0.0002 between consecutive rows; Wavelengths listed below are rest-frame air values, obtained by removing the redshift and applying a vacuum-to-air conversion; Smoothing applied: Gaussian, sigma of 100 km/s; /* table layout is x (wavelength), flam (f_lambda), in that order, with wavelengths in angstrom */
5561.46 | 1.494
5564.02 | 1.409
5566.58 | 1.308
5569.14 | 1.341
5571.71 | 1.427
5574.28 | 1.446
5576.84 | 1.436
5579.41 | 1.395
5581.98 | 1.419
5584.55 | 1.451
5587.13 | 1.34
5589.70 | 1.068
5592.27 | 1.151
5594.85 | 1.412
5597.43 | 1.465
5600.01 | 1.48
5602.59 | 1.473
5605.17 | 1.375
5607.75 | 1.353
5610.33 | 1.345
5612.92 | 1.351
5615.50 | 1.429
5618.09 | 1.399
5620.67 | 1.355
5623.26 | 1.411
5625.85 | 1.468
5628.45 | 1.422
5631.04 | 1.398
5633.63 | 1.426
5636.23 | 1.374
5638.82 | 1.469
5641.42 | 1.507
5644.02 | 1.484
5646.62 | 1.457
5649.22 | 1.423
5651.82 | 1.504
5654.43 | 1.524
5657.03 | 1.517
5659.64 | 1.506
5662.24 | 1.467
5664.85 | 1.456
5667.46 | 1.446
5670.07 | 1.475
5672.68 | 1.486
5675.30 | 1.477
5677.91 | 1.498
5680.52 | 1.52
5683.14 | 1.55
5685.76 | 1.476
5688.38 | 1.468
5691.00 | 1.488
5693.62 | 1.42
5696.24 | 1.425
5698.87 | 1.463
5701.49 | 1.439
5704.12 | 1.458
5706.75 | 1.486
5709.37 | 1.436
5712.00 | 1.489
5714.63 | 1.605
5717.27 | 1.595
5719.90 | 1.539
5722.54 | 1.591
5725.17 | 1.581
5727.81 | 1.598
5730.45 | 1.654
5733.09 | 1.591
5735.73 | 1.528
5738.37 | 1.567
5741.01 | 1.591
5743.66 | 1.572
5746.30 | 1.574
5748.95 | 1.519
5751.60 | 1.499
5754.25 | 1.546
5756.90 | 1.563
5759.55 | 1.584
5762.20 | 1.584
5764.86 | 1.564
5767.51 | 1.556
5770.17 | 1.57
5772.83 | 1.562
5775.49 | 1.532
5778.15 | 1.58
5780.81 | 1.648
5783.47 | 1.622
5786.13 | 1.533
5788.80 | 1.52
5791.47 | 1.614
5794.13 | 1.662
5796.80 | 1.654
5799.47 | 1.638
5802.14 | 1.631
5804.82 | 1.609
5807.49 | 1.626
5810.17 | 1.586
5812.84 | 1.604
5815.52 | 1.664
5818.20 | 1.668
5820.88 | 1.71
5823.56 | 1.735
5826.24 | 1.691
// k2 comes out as 0.18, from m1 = 1.52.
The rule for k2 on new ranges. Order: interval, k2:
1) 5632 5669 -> 0.17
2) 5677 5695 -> 0.17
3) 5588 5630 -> 0.14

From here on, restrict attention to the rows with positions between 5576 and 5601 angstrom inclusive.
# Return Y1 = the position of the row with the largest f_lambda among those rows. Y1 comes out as 5600.01 angstrom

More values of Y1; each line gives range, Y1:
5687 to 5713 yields 5712.00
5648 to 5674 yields 5654.43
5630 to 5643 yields 5641.42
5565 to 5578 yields 5574.28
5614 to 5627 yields 5625.85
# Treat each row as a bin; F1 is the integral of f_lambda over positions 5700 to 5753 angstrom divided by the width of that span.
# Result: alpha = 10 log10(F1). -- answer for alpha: 1.89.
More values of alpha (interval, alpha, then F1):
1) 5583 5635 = 1.39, 1.38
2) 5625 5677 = 1.66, 1.46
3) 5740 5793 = 1.95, 1.57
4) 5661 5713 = 1.68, 1.47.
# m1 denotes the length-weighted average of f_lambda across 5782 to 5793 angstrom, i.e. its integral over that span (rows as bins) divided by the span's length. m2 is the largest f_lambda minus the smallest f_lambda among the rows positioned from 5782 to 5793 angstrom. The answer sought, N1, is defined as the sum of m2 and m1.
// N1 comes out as 1.68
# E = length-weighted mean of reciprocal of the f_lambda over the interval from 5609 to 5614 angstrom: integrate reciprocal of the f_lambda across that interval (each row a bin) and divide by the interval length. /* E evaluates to 0.74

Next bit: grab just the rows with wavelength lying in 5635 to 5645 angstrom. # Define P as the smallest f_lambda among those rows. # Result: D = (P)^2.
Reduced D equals 1.89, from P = 1.374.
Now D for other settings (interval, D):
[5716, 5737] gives 2.33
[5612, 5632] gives 1.83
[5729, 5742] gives 2.33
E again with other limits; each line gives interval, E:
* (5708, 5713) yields 0.69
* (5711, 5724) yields 0.64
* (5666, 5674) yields 0.68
